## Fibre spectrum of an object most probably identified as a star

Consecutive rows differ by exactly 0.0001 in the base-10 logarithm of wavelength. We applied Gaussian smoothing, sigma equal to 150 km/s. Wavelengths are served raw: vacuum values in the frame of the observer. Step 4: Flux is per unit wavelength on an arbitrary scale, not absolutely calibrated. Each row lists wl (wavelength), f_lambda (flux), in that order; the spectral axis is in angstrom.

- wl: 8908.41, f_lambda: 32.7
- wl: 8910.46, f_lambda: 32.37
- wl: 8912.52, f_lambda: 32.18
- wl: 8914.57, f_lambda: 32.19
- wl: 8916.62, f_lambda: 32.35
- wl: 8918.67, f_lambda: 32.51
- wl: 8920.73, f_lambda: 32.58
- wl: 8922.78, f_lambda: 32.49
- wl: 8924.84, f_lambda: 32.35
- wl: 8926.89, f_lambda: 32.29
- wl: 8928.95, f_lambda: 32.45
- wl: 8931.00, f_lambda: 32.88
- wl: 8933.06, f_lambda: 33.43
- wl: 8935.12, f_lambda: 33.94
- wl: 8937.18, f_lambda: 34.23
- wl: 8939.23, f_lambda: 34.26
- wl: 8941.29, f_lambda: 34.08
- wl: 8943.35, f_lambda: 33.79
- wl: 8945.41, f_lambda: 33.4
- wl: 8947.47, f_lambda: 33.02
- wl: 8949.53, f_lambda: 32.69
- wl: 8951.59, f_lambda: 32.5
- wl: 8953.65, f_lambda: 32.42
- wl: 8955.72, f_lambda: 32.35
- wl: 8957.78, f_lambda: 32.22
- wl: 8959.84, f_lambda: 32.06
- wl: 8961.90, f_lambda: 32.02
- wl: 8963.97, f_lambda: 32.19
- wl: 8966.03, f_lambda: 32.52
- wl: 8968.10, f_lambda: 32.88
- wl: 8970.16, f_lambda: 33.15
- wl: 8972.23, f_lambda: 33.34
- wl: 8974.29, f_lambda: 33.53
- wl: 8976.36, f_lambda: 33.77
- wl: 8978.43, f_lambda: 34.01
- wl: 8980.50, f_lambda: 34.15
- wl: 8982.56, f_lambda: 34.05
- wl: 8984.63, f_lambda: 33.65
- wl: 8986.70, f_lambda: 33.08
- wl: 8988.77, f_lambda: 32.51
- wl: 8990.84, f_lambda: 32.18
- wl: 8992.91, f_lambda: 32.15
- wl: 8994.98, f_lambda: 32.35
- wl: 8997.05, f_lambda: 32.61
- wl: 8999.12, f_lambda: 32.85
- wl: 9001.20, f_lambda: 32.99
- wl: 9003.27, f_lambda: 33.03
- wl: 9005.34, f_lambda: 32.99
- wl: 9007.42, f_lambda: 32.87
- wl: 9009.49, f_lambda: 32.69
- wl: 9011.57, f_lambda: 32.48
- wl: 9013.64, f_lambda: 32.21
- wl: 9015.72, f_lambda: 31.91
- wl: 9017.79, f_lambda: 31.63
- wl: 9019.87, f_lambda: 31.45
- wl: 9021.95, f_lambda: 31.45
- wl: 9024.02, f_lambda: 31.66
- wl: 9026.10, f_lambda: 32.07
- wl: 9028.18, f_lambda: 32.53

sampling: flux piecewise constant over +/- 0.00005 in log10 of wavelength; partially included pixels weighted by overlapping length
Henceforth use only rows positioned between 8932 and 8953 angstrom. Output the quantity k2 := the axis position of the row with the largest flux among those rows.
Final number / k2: 8939.23 angstrom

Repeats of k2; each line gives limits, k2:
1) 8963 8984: 8980.50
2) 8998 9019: 9003.27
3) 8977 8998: 8980.50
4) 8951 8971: 8970.16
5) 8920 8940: 8939.23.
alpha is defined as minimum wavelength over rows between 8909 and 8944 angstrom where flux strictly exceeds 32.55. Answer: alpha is 8920.73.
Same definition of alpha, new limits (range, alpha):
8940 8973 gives 8941.29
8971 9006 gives 8972.23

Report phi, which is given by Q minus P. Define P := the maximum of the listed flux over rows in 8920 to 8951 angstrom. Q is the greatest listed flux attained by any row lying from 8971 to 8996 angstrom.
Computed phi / -0.1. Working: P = 34.26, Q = 34.15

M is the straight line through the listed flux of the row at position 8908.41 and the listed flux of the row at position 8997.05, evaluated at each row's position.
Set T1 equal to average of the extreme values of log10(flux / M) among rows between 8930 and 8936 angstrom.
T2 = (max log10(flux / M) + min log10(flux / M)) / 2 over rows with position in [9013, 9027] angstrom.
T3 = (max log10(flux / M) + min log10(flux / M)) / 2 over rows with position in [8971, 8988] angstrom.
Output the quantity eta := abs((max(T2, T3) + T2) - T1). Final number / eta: 0.007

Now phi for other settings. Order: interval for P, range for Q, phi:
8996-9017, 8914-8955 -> 1.2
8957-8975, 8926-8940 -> 0.7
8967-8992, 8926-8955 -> 0.1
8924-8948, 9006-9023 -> -1.4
